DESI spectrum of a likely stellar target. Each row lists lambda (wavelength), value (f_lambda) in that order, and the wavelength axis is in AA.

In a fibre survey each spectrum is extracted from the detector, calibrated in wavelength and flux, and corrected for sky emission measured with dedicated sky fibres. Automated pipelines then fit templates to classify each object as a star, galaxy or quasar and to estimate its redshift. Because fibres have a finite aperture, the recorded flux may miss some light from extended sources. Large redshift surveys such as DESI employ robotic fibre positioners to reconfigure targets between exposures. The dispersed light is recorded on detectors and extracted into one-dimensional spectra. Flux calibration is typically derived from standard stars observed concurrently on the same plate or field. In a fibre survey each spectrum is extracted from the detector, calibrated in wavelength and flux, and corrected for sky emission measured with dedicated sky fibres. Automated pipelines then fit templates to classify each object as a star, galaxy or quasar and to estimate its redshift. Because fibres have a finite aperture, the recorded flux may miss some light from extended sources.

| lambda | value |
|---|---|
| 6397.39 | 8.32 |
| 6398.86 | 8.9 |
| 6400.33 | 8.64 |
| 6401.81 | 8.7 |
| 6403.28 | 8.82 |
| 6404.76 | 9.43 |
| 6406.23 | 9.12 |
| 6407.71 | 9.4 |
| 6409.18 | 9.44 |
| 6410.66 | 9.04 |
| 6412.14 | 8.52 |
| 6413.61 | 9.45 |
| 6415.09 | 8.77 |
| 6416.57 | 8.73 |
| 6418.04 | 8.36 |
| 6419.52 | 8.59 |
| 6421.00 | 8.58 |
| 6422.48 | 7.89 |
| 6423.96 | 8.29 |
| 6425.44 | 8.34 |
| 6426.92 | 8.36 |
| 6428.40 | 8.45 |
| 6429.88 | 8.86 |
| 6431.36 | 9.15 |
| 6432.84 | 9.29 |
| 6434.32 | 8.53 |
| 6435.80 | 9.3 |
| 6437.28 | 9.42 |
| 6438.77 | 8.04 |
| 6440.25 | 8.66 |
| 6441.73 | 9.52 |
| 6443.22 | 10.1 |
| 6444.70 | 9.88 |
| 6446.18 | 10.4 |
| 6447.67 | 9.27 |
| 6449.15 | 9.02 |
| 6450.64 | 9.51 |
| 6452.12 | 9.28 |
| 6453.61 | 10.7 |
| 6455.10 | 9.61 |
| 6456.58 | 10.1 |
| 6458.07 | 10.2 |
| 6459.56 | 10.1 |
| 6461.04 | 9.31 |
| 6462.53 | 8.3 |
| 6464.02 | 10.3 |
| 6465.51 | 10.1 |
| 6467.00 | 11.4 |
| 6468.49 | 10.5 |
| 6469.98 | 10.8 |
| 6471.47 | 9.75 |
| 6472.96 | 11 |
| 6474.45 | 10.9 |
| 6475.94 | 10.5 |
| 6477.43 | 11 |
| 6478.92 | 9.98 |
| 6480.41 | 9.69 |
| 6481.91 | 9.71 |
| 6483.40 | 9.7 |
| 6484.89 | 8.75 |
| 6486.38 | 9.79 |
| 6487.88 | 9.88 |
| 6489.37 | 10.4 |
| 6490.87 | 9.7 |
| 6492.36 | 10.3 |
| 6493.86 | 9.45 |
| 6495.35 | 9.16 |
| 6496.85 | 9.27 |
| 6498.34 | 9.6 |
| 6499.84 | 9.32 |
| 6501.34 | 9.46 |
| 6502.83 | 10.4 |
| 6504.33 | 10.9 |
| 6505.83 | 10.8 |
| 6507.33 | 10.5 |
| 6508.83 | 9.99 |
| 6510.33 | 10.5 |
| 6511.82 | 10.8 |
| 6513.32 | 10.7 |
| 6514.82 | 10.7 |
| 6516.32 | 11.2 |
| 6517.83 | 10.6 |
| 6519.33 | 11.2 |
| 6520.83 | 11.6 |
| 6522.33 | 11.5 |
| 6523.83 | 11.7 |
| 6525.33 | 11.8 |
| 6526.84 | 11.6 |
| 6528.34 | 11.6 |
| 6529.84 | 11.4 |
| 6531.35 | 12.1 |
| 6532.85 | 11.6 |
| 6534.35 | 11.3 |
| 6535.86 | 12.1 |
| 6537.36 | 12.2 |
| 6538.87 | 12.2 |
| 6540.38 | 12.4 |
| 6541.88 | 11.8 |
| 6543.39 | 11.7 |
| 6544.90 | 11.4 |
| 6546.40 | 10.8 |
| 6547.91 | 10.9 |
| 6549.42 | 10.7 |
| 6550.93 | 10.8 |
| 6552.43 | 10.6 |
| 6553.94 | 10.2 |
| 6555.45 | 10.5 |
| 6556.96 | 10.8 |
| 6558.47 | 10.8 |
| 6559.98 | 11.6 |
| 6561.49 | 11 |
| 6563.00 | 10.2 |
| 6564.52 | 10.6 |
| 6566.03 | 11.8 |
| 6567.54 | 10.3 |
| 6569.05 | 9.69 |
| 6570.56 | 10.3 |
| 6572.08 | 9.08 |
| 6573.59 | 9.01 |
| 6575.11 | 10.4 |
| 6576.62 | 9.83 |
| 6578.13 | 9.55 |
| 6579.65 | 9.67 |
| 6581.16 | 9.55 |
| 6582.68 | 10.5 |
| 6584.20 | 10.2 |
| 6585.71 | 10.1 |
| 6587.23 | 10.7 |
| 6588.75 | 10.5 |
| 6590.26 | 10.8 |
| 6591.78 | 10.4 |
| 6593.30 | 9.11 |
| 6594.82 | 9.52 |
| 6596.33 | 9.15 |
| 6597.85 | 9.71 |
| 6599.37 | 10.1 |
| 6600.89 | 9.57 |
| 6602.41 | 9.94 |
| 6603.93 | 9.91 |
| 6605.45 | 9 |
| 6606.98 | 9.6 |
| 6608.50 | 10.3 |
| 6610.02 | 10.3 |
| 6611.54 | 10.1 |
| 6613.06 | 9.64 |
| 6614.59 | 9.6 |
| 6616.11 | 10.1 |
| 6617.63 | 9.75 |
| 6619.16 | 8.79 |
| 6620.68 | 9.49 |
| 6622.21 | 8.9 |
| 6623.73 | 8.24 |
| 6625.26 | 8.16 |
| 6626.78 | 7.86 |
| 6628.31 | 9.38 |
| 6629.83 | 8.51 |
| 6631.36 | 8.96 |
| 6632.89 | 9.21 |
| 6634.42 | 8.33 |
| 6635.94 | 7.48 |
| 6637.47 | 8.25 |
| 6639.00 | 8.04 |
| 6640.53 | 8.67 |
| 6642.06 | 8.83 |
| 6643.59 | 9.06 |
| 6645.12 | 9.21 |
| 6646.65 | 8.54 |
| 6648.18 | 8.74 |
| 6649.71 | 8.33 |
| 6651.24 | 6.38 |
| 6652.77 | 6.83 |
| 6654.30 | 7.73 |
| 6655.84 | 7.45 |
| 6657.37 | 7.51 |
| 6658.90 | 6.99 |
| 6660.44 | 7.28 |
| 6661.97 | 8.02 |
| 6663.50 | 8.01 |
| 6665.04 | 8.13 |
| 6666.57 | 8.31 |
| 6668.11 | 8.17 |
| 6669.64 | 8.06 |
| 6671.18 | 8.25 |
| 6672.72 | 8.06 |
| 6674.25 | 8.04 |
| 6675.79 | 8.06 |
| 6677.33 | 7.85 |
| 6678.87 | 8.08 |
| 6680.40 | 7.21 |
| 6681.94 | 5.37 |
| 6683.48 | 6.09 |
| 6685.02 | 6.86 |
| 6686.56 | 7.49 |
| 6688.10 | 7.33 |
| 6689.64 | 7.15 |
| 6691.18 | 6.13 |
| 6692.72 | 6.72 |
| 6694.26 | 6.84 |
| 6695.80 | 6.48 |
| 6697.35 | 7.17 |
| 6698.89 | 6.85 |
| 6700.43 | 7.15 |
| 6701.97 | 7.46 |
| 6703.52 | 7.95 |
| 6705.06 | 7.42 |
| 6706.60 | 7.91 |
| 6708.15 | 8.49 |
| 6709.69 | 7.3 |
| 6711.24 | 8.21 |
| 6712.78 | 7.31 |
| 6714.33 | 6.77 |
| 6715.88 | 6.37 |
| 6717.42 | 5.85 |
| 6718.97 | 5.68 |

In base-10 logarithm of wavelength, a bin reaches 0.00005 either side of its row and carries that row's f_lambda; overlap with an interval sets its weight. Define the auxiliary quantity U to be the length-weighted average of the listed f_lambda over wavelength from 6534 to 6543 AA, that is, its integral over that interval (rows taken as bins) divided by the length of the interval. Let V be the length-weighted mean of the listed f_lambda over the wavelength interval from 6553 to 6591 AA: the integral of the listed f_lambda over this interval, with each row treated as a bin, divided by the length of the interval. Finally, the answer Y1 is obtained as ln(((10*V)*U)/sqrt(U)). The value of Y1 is 5.88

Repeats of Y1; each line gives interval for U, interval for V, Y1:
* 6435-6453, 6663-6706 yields 5.42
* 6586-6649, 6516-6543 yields 5.87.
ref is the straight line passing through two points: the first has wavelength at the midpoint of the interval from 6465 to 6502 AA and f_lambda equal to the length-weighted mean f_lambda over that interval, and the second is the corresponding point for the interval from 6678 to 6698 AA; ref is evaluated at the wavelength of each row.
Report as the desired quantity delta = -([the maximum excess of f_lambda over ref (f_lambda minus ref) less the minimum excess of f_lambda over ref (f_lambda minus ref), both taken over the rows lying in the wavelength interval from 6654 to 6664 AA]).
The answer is -1.1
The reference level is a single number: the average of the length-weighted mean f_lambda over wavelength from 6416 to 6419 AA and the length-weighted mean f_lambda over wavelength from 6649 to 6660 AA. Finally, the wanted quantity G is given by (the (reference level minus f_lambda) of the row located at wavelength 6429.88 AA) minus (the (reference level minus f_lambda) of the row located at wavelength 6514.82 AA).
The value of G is 1.8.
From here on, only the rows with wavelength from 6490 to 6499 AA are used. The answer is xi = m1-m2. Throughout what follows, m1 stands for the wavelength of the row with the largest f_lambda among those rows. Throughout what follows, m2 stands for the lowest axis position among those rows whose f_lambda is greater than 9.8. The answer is 0.0 AA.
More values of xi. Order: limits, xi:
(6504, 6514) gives 0.0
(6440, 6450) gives 3.0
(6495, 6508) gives 1.5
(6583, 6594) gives 6.1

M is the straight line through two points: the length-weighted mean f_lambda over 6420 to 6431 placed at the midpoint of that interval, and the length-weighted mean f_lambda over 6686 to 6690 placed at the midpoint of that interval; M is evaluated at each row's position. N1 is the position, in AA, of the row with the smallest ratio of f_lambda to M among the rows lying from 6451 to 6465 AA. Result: 6462.53 AA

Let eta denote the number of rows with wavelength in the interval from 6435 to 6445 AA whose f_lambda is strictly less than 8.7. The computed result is 2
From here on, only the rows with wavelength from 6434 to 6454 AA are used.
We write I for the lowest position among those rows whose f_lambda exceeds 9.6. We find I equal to 6443.22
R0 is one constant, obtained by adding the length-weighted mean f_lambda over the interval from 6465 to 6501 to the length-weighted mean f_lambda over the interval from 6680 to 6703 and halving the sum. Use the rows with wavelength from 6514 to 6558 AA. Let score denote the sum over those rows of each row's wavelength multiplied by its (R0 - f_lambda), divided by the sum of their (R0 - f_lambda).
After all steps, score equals 6535.1 AA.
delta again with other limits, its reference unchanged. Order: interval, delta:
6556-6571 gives -2.1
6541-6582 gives -2.7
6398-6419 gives -1.0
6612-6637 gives -2.3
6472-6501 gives -2.1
